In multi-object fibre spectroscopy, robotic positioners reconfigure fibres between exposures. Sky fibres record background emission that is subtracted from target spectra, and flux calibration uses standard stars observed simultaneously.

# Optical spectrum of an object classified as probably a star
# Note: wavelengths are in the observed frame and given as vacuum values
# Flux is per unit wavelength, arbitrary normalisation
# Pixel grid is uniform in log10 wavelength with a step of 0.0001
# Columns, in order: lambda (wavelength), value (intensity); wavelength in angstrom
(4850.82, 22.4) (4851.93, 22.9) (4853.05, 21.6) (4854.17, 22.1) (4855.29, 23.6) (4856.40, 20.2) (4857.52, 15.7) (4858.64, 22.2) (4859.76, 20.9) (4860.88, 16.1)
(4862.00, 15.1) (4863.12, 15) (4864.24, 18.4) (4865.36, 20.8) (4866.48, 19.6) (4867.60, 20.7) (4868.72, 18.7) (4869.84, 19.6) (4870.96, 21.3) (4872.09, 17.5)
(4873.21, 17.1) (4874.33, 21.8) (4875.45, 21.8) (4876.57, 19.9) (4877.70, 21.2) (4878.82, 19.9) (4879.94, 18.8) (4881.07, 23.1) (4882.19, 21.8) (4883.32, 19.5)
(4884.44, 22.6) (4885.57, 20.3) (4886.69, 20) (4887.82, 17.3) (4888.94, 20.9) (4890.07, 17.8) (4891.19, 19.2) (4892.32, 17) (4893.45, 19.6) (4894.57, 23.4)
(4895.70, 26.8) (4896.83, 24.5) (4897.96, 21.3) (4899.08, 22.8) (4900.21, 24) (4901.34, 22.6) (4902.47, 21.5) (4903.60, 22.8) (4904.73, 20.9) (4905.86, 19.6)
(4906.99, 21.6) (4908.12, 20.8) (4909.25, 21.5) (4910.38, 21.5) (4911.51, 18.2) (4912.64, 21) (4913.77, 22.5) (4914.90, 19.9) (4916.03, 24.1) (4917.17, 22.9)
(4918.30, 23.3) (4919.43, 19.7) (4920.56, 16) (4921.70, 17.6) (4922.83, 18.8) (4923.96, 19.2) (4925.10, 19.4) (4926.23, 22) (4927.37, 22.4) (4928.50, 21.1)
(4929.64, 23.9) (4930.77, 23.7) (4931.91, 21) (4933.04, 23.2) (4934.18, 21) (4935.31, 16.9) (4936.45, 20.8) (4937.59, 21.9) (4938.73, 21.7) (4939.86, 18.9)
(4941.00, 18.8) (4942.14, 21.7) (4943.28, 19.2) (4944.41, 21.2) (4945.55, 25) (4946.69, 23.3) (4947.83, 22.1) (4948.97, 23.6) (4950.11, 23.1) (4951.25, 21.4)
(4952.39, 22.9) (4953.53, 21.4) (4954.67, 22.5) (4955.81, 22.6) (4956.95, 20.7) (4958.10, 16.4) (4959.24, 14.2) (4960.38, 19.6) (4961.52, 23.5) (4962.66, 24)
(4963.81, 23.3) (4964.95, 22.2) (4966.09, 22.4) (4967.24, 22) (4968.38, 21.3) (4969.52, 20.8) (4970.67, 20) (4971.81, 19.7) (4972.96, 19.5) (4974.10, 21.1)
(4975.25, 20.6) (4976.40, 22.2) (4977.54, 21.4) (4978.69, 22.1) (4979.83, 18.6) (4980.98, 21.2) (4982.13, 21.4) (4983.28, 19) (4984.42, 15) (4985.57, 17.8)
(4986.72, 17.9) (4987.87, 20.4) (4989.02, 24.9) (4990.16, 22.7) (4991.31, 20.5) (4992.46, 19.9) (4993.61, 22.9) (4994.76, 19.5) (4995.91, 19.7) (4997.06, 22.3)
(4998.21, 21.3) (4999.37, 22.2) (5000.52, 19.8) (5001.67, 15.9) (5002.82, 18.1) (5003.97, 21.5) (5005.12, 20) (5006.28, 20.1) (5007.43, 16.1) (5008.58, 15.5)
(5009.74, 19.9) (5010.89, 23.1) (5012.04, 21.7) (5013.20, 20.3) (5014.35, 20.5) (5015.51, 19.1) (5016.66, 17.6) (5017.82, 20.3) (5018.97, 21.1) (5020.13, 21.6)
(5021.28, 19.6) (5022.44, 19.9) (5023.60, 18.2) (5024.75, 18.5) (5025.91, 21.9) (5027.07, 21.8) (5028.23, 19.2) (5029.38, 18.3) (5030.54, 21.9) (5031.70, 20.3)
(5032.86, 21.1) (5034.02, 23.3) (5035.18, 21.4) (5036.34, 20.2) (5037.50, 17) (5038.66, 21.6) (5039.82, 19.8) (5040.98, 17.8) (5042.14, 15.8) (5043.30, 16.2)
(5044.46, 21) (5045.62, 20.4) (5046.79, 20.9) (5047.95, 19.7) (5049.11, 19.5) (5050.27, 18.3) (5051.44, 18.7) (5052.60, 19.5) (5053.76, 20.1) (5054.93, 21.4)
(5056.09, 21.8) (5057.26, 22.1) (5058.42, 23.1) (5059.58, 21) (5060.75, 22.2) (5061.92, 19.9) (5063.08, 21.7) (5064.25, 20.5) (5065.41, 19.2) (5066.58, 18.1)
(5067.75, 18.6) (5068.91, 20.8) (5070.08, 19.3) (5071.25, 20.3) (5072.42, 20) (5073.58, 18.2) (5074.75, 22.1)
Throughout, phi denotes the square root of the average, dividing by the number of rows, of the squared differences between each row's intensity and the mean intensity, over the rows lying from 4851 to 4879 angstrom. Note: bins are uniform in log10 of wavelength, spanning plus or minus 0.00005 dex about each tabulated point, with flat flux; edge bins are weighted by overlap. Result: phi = 2.41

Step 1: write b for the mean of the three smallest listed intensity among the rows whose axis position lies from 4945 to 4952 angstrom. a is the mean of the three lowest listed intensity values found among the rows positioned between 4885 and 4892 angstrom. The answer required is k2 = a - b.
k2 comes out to -4.1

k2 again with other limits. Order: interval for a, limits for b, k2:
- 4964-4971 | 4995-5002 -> 2.2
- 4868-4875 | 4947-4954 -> -3.9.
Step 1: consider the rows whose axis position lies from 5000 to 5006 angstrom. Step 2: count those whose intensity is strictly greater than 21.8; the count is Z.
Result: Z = 0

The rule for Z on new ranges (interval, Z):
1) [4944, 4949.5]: 4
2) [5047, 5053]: 0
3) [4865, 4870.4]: 0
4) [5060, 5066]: 1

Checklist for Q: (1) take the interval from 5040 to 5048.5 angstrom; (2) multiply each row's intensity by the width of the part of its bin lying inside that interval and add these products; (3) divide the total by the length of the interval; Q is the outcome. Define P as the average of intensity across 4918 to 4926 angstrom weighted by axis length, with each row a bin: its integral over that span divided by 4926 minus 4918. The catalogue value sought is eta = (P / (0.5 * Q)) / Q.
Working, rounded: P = 19.1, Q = 18.9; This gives 0.107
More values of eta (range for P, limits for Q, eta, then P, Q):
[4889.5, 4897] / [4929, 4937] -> 0.091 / 21.0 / 21.5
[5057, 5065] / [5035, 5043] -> 0.120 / 21.4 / 18.9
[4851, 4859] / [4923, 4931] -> 0.092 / 21.2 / 21.4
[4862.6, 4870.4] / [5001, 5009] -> 0.114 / 19.0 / 18.3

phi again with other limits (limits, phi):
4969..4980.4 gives 1.10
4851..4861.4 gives 2.68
